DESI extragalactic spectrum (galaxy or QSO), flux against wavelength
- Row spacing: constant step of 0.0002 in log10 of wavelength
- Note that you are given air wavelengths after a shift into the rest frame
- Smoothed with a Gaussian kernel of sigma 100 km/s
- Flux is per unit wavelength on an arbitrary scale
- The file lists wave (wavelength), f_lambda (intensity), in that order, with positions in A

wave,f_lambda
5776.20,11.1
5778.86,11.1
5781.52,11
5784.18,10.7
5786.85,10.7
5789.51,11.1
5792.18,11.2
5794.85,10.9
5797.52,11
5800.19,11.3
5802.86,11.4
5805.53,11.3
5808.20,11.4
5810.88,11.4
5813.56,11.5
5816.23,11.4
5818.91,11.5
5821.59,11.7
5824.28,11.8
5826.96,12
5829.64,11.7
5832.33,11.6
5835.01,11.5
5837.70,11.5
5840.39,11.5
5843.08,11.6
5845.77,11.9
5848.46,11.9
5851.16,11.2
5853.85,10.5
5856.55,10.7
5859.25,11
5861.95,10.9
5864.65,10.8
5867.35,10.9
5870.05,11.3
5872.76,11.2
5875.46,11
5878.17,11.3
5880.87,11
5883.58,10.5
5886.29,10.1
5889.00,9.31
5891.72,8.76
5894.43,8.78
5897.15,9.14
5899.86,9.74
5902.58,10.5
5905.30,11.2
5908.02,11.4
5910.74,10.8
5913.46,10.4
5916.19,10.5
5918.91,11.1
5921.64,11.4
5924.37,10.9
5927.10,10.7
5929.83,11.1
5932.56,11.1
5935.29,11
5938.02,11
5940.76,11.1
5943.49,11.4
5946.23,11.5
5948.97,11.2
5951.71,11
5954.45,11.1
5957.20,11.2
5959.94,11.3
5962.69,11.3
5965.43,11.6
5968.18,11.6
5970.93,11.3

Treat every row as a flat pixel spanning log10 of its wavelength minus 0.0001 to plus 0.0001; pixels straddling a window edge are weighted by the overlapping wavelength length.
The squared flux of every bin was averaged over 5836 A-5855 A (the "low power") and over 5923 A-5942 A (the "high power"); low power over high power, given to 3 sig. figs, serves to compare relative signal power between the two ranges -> 1.09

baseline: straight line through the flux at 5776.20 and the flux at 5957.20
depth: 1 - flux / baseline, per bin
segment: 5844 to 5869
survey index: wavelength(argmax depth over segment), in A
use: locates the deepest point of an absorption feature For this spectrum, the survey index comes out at 5853.85 A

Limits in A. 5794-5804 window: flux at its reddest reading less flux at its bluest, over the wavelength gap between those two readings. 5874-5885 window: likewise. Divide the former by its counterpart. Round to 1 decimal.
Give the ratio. -1.0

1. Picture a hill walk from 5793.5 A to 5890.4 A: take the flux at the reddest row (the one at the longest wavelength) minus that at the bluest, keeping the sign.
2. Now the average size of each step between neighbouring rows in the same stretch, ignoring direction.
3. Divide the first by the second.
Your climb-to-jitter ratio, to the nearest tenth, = -7.3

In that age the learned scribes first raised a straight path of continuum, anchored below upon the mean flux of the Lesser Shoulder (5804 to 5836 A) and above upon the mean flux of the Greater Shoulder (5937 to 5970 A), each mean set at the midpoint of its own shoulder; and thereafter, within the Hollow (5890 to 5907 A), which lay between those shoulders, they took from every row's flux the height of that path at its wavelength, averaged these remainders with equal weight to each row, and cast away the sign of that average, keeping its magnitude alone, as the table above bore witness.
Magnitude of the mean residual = 1.7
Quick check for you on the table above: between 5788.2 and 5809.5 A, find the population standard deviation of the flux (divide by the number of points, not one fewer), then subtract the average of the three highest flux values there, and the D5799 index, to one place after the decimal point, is -11.2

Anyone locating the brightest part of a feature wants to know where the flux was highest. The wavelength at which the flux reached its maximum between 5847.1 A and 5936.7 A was 5848.46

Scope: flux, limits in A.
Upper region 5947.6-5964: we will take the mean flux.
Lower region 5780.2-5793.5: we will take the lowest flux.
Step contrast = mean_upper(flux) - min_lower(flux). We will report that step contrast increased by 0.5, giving 1.0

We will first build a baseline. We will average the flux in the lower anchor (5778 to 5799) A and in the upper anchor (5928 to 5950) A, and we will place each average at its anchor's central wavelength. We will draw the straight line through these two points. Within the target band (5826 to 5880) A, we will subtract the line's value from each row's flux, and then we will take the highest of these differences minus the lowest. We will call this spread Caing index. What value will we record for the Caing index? 1.5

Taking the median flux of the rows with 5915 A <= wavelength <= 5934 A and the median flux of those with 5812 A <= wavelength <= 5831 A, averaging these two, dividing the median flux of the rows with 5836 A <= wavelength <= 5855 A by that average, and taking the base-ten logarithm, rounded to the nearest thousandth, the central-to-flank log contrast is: 0.004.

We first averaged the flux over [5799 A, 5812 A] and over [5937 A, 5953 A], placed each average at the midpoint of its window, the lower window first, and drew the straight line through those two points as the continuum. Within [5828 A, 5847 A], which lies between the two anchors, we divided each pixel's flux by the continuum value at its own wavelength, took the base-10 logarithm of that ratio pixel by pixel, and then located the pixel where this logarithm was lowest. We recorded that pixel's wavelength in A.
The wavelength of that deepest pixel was 5835.01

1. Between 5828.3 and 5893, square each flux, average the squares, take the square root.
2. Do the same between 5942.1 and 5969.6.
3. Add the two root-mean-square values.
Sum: 22.3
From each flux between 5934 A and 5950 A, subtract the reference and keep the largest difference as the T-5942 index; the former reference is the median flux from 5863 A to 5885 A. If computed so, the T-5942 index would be 0.50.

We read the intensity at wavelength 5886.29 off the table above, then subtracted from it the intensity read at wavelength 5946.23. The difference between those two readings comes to -1.4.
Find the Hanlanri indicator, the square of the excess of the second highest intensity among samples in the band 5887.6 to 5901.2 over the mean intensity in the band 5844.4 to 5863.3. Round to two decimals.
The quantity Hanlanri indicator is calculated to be 3.41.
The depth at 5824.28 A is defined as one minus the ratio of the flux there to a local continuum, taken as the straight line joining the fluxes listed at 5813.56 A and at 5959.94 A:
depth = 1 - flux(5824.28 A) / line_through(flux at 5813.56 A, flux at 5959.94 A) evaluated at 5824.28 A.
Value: -0.03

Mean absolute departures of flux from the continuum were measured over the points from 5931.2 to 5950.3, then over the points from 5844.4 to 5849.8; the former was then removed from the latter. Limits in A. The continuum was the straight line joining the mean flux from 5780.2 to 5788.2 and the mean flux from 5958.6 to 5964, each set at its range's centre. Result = 0.8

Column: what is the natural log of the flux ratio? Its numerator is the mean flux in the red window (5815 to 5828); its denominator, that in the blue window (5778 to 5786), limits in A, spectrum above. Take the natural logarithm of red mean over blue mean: 0.07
